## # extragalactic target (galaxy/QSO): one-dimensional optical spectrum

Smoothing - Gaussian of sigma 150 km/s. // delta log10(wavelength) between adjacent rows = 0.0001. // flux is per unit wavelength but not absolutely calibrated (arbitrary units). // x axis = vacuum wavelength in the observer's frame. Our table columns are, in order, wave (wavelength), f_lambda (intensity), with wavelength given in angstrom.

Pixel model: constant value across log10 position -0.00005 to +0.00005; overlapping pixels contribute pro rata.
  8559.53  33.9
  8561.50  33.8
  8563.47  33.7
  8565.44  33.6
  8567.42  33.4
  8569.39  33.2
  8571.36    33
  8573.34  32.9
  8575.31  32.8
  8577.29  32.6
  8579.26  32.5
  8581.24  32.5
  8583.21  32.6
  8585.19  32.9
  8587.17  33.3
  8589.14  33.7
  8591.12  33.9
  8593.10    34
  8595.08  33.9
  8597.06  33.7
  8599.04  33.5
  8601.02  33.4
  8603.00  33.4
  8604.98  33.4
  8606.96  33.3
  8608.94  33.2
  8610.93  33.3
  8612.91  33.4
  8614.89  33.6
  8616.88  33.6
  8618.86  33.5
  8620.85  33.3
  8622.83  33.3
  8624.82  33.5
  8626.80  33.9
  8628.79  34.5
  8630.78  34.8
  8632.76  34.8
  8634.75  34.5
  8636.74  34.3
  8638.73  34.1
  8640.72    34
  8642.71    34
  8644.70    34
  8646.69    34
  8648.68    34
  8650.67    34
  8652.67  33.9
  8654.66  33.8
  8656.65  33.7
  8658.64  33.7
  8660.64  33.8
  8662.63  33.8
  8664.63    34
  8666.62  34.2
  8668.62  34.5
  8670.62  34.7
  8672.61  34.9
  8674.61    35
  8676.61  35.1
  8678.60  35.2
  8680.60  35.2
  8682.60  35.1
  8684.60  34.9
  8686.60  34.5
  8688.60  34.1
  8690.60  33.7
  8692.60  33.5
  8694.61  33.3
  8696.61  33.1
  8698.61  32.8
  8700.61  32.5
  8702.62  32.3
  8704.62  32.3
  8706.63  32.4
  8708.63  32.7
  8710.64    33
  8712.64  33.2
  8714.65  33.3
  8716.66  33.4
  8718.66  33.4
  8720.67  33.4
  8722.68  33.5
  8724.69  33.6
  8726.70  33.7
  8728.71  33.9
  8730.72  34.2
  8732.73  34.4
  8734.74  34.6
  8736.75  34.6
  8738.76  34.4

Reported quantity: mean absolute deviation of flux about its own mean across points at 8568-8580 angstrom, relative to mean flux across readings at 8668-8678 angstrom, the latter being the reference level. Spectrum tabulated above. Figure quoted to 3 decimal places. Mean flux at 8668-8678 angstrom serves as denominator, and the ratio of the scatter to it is 0.006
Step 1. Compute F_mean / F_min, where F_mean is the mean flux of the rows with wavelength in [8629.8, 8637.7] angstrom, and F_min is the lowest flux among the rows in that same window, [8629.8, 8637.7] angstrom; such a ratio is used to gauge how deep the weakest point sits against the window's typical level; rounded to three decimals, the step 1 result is 1.009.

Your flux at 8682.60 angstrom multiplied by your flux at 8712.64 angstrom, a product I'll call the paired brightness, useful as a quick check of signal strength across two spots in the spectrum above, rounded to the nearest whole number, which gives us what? 1165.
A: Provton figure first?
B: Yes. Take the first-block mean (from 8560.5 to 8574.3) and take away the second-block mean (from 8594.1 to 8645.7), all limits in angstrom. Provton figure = -0.41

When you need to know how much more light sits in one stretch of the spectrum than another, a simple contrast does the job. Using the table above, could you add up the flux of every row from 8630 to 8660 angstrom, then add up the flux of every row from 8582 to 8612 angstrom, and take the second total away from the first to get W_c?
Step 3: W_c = 10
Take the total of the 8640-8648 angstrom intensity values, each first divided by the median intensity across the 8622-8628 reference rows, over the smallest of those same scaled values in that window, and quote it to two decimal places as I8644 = 4.00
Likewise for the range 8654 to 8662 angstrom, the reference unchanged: 4.01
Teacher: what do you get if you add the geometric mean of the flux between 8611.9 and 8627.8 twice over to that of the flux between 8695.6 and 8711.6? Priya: 100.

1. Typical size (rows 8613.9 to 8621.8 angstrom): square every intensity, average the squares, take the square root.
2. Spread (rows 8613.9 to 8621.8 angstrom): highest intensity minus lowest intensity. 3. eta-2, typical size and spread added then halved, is 16.9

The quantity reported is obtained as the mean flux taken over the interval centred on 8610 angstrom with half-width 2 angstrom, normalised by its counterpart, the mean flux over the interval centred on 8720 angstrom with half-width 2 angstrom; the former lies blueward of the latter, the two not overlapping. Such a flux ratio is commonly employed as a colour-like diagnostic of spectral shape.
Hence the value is 1.00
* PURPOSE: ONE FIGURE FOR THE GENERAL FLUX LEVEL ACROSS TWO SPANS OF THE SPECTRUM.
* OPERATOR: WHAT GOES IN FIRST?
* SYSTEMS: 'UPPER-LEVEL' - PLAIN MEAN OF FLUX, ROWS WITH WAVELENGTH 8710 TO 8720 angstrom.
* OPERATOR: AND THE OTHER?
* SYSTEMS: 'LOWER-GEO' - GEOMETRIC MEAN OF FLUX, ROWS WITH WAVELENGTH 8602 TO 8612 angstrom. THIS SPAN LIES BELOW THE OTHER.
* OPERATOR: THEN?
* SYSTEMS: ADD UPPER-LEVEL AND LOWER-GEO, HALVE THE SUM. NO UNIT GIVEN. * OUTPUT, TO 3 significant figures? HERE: 33.3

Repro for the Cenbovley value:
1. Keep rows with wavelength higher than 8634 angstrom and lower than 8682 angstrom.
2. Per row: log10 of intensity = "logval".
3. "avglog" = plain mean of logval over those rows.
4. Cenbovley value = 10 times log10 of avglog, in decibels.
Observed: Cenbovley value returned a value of 1.86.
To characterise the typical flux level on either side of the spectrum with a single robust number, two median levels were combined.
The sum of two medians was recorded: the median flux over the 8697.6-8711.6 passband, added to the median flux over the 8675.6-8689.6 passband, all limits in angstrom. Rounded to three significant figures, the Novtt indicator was 67.6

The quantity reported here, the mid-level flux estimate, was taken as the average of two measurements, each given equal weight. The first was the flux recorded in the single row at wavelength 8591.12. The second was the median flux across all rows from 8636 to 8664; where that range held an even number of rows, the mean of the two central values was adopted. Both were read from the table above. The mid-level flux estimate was 33.95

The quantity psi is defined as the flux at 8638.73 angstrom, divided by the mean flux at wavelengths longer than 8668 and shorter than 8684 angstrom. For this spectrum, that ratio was 0.975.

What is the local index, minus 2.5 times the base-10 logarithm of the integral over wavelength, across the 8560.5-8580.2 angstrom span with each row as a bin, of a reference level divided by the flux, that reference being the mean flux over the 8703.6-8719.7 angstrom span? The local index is -3.23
